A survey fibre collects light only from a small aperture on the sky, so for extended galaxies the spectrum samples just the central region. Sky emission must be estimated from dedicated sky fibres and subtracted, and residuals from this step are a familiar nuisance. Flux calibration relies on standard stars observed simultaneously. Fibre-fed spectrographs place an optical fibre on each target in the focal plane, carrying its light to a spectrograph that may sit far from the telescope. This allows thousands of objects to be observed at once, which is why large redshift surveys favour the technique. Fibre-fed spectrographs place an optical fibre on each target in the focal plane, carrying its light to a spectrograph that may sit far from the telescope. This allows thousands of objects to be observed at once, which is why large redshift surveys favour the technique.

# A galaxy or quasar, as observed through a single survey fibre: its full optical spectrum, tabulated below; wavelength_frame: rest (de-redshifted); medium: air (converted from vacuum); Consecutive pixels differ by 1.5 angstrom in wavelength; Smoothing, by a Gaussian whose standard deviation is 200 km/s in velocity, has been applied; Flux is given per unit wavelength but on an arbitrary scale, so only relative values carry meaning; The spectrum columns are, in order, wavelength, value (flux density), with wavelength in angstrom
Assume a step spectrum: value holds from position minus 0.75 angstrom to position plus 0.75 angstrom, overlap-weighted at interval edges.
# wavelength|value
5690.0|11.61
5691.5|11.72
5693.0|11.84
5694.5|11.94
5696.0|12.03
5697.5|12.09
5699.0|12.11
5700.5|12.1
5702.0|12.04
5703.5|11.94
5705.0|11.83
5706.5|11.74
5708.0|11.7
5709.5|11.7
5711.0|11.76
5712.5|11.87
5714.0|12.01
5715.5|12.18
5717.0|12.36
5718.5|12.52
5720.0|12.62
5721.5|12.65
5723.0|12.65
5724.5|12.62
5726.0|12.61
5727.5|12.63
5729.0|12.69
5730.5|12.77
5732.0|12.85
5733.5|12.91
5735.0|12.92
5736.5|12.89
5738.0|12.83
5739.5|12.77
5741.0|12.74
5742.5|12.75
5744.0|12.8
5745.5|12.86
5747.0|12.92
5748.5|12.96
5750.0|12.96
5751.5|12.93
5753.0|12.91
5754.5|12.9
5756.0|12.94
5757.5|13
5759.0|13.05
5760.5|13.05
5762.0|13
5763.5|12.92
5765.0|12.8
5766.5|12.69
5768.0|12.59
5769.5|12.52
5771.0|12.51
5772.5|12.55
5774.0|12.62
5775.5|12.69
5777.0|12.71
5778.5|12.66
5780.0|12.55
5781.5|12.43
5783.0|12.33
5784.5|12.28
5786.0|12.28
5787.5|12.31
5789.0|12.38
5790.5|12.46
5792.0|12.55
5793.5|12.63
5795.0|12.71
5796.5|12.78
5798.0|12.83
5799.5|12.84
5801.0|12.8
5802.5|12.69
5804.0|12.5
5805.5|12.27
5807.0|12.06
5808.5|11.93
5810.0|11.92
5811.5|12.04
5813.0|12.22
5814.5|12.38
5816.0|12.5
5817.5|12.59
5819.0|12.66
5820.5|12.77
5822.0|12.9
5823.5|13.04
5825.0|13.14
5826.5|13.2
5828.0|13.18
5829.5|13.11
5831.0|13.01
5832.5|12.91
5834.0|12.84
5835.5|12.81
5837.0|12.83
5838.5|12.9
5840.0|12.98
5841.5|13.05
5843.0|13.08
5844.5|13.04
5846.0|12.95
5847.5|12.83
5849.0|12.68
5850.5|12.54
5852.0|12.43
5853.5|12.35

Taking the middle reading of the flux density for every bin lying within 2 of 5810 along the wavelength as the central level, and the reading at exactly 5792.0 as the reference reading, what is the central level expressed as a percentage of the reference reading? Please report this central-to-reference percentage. 95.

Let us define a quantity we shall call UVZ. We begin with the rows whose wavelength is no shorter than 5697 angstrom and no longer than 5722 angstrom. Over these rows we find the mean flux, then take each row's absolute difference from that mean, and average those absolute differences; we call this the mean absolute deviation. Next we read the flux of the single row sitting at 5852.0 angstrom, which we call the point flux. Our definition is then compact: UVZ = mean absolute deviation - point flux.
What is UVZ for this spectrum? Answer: -12.2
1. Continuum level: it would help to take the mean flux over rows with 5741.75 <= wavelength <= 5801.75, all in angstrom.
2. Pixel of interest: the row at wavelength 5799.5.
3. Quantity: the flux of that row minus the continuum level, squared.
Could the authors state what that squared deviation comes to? 0.017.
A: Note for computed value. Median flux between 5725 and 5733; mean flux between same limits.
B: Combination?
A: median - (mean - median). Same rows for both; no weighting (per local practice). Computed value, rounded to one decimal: 12.7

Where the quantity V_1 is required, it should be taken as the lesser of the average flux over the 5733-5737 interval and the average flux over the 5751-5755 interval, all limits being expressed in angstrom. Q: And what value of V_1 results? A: 12.91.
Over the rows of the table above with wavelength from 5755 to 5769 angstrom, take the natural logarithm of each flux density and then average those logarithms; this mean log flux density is 2.56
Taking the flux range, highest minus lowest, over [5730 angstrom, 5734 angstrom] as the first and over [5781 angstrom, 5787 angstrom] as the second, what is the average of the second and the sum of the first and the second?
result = 0.22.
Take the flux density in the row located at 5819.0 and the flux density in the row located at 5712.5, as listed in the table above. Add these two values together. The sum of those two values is 24.5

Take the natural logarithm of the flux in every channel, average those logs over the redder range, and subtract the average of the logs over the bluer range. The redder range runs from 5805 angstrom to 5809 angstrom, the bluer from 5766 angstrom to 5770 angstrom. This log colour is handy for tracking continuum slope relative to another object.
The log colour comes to -0.04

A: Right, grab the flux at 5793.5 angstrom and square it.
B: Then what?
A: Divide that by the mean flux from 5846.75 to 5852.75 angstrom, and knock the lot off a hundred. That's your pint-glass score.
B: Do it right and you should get 87.4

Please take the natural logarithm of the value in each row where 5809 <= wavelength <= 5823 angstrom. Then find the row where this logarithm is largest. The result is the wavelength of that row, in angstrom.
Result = 5822.0 angstrom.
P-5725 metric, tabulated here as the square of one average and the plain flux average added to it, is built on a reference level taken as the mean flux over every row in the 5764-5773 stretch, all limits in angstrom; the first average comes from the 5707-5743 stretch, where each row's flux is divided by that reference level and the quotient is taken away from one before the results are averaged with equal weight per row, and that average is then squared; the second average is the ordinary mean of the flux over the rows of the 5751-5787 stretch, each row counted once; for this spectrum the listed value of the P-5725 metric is 12.70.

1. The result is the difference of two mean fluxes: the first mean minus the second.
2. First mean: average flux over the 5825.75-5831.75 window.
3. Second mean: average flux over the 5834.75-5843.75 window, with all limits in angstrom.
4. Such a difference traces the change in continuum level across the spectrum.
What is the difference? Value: 0.2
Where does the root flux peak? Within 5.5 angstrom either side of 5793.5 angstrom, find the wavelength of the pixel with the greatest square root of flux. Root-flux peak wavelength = 5798.0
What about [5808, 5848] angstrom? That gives 5826.5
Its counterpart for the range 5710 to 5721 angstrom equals 5720.0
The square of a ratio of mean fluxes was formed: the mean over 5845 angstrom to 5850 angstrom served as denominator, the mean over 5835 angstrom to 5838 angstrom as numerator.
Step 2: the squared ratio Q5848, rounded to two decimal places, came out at 1.00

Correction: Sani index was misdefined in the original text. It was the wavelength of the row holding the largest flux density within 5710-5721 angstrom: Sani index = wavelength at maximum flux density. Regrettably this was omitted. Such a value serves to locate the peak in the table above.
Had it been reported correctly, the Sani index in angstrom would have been 5720.0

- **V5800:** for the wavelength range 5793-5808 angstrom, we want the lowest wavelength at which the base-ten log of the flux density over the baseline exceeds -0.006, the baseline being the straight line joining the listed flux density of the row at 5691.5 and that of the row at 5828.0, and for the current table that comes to 5795.0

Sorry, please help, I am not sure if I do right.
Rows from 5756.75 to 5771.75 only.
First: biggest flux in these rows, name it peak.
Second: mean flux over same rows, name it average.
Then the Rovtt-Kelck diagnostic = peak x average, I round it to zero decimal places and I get 167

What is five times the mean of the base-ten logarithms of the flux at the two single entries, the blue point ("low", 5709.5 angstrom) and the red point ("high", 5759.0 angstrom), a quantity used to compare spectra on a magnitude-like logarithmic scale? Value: 5.46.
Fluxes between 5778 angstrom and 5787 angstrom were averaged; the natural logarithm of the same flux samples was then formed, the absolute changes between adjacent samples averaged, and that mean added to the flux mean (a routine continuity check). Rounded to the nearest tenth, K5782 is 12.4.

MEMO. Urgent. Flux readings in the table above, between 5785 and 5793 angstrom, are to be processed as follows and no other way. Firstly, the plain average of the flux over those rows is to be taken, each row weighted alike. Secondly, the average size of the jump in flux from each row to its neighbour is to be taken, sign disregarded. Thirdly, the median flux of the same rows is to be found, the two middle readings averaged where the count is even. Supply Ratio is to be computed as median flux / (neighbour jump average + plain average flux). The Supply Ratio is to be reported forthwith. 0.993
